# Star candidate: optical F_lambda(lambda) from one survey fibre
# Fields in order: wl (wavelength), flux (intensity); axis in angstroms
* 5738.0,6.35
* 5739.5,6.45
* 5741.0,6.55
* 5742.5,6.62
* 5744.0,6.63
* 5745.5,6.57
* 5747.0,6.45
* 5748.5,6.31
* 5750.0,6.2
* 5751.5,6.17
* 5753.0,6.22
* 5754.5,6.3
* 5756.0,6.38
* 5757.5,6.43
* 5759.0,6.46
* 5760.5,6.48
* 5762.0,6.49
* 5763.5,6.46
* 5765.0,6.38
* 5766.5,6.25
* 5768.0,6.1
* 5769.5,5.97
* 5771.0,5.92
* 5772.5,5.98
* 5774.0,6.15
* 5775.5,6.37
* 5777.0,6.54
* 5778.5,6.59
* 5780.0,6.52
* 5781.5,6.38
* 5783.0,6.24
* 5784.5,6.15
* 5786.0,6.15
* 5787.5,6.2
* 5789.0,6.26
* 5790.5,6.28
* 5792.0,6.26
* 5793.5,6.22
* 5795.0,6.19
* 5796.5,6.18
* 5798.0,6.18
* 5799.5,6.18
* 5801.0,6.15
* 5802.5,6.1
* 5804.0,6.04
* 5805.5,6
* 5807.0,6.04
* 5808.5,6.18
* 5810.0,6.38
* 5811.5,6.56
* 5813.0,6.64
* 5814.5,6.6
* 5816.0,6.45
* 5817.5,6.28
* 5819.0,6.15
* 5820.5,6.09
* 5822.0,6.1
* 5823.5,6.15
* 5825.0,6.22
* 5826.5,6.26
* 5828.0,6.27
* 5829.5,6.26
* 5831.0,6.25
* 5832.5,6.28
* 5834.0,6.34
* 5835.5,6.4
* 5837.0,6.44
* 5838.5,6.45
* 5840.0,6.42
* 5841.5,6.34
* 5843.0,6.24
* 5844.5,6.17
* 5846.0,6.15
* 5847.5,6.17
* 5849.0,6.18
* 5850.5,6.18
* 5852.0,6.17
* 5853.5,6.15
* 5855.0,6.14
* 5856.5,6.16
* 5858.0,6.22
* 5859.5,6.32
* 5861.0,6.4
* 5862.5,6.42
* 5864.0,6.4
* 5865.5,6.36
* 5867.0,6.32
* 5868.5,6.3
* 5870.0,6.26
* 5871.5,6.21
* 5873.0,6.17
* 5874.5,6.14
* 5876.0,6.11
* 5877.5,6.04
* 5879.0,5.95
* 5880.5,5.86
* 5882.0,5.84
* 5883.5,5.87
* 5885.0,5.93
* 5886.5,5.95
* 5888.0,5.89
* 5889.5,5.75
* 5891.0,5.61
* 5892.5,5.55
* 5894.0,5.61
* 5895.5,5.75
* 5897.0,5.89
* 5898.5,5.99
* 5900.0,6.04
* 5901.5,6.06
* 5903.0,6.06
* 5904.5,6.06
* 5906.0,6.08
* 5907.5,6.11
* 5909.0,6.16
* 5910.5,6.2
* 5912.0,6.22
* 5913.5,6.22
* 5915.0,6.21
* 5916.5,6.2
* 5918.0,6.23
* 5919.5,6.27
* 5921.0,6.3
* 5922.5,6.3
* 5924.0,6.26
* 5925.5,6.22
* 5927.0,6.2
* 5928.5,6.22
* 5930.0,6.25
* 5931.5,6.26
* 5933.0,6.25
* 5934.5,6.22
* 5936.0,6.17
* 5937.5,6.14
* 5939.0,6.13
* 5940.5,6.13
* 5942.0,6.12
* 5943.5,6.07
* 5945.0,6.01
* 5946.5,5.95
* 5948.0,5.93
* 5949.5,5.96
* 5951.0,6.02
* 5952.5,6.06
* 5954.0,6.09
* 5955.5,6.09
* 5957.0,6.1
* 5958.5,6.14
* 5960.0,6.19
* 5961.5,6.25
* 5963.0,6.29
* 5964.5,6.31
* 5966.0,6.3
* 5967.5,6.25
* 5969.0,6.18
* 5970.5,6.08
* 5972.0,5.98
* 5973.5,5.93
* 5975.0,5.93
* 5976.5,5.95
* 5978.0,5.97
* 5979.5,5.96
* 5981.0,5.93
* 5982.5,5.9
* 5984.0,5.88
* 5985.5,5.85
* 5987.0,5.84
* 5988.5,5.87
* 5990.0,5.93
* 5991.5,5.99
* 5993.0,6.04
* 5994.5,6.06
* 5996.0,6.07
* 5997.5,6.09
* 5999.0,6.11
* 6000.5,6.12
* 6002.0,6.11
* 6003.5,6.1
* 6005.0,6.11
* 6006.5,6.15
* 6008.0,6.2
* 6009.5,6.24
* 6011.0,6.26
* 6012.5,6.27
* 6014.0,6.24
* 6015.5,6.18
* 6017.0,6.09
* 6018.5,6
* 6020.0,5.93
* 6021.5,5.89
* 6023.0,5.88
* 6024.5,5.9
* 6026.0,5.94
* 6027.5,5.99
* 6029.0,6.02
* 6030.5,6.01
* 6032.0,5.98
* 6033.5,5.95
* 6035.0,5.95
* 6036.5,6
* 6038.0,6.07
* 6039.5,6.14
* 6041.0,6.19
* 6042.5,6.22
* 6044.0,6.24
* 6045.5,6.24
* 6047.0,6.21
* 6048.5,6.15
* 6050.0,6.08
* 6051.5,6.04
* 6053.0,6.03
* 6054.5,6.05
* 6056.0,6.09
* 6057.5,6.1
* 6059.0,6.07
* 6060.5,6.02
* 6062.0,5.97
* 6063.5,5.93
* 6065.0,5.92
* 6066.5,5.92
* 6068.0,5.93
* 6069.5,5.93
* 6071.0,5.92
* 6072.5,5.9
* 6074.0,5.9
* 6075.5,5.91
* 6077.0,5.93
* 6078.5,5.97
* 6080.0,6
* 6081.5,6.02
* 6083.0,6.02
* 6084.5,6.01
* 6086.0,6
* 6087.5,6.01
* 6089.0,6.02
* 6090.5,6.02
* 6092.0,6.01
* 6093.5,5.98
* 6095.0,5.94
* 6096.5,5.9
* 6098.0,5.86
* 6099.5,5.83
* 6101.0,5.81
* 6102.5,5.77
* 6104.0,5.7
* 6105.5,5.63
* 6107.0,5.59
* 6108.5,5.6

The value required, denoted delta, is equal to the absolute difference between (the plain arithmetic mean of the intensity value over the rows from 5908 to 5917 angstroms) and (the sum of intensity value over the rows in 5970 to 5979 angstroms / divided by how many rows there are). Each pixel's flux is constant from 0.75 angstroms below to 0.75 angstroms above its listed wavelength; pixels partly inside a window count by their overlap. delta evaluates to 0.2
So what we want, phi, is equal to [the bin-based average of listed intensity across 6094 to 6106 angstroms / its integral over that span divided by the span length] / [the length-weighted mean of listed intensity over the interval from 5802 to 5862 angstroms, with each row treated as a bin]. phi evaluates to 0.93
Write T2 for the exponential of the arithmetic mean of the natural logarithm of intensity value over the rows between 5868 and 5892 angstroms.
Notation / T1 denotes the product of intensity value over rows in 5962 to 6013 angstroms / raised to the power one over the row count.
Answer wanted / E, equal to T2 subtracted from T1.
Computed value 0.07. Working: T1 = 6.06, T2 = 5.99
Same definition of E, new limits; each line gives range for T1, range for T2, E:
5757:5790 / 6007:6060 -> 0.21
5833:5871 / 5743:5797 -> -0.02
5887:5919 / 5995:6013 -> -0.16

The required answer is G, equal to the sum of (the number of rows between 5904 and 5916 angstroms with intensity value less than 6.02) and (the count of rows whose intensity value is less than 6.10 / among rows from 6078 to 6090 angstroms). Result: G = 8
